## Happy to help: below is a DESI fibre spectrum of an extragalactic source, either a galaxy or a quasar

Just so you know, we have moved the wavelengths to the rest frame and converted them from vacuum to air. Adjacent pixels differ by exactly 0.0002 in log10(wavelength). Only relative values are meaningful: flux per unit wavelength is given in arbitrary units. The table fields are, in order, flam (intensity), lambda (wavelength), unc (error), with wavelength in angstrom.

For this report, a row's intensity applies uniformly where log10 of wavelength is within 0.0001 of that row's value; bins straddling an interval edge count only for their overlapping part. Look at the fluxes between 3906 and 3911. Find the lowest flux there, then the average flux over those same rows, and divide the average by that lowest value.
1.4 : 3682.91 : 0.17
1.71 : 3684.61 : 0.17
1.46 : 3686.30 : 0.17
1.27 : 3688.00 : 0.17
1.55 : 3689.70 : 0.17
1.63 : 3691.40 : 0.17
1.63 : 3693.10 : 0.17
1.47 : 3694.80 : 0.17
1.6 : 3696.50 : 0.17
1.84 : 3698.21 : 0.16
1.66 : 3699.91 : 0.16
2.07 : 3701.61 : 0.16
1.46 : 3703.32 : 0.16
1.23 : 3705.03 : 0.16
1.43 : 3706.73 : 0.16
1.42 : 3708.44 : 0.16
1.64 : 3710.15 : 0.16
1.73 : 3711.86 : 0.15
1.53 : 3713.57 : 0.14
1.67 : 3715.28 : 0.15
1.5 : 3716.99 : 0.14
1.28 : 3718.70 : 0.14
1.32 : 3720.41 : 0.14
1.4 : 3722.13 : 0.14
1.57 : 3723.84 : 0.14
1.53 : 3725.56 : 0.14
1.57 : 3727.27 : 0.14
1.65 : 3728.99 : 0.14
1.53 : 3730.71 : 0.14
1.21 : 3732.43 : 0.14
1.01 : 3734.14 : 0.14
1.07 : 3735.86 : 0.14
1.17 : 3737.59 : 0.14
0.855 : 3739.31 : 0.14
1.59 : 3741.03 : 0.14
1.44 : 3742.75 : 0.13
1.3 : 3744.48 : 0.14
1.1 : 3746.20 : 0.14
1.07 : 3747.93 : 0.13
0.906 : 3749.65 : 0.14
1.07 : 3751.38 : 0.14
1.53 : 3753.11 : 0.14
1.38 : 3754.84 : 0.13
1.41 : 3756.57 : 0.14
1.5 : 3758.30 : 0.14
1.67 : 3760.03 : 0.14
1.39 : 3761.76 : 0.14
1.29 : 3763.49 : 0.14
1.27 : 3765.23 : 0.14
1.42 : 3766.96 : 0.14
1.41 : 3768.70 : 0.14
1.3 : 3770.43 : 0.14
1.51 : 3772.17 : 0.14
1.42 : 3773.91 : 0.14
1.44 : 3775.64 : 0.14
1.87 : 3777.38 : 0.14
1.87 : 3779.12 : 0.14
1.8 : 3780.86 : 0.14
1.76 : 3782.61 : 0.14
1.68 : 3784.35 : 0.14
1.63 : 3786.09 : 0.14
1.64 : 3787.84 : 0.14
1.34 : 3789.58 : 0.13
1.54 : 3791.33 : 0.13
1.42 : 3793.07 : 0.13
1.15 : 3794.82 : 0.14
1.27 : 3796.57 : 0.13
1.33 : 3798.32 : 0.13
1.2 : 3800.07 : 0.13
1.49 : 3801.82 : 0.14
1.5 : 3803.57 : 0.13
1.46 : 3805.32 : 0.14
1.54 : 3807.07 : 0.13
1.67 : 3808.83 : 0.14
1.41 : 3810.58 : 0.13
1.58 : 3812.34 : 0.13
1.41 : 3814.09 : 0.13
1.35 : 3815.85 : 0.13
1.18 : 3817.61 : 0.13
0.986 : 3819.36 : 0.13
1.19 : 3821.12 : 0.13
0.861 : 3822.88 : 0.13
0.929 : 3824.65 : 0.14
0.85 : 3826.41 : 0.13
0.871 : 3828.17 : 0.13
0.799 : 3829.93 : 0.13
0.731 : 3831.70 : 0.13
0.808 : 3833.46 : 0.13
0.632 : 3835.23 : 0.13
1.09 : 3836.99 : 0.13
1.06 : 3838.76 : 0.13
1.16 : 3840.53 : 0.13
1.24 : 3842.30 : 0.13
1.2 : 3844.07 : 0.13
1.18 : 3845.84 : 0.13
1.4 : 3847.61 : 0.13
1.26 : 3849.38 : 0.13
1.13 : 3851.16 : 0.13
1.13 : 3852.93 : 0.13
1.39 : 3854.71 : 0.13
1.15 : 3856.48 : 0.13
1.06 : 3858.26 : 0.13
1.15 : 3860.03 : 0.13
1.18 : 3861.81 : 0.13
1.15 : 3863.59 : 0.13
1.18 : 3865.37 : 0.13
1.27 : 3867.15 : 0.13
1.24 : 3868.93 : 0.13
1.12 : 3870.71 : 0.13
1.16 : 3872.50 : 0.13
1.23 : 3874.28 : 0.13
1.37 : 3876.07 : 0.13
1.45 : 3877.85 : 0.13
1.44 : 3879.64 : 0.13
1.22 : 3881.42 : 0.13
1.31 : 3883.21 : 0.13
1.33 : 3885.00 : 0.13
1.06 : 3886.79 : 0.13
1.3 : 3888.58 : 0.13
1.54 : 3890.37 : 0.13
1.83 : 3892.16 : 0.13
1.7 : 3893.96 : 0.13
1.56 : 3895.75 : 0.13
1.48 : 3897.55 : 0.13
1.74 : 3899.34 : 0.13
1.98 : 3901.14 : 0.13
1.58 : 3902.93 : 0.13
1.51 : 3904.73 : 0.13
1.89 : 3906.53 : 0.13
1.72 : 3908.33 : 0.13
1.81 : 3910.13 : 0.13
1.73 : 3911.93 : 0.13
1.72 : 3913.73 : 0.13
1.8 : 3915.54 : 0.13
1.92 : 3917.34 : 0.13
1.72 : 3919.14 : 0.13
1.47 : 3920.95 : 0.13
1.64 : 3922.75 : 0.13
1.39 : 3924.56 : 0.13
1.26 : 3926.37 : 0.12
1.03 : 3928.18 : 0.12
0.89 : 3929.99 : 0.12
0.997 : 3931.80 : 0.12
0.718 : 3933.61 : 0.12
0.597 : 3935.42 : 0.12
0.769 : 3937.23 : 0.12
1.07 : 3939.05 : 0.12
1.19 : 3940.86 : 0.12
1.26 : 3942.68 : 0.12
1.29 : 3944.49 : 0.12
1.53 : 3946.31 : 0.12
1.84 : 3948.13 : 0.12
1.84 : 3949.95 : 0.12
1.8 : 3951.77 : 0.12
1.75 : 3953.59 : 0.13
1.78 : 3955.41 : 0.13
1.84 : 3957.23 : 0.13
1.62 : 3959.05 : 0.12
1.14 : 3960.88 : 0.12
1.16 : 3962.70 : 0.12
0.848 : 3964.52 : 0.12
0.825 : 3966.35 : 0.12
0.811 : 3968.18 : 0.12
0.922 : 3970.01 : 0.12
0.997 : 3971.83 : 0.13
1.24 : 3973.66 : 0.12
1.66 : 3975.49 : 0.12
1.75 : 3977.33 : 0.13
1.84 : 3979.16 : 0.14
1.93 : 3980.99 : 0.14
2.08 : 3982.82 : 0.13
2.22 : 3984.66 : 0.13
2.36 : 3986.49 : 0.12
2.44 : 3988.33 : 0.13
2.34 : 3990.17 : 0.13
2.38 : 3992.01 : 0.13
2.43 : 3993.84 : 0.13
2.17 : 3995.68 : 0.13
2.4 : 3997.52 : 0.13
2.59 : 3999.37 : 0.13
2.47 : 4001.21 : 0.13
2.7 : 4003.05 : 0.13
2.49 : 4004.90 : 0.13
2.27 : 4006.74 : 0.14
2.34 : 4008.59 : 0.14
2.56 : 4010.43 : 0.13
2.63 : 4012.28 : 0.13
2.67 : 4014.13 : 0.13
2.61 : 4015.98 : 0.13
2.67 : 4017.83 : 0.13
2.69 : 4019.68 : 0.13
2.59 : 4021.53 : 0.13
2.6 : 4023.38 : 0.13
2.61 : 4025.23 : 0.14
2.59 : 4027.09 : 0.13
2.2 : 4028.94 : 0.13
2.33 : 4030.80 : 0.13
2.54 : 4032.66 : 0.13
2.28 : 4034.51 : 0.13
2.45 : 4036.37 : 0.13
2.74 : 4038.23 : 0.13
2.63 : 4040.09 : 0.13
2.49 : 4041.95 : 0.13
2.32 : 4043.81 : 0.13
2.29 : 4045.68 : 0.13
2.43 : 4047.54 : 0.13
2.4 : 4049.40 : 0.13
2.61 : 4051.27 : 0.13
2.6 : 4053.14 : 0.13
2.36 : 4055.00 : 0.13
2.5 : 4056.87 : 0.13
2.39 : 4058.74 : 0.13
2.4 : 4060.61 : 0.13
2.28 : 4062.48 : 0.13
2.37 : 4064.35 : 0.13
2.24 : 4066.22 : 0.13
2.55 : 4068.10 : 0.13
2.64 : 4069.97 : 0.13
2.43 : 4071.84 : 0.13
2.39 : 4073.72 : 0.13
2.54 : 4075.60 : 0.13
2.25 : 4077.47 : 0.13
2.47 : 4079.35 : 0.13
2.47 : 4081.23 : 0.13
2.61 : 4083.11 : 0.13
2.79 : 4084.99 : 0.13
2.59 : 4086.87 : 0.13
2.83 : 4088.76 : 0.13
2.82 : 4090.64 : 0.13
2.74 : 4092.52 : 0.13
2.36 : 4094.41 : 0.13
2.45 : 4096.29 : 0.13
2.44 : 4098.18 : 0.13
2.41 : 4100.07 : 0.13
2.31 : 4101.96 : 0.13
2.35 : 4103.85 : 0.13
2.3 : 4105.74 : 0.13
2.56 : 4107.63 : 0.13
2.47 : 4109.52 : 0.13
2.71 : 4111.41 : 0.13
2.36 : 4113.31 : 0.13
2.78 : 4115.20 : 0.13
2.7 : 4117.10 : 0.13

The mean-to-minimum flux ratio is 1.05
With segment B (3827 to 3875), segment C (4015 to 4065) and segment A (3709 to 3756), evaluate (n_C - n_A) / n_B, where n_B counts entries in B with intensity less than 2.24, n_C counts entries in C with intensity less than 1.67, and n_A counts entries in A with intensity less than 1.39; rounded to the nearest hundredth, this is -0.48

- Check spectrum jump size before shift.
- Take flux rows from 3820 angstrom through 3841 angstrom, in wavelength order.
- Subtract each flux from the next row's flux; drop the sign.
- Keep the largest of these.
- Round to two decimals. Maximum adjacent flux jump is 0.46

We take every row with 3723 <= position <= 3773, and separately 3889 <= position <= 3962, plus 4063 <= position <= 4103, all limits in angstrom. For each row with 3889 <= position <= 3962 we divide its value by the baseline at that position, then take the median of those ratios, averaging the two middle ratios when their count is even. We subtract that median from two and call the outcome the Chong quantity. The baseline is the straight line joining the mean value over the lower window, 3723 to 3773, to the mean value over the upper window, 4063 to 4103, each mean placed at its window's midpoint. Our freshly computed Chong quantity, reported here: 1.2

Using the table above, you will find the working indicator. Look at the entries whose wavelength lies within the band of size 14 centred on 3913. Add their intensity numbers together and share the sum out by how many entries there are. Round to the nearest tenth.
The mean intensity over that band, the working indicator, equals 1.8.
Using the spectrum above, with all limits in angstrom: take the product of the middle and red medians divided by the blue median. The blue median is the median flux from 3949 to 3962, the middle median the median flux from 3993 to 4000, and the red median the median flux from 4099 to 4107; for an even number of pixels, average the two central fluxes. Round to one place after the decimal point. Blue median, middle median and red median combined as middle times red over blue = 3.2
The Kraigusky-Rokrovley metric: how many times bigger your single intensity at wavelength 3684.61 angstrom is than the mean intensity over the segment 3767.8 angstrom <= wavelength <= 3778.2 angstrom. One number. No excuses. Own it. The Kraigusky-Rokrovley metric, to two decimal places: 1.15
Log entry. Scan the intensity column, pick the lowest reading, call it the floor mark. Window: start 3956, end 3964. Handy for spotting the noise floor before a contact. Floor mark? 1.14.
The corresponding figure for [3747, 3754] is 0.906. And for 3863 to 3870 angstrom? 1.15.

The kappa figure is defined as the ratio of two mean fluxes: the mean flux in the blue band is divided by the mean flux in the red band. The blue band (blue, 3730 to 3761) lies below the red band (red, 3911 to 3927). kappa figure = 0.78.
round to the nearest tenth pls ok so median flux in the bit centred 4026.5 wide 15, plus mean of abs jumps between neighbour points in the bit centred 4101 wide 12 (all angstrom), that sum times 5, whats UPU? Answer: 13.2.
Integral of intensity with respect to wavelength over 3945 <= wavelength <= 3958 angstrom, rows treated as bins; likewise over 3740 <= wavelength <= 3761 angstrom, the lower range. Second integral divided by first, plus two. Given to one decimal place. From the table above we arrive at 3.2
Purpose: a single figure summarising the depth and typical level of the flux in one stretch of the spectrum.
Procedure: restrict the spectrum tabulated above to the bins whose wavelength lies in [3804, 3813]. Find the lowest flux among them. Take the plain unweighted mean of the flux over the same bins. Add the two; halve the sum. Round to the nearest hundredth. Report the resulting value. 1.47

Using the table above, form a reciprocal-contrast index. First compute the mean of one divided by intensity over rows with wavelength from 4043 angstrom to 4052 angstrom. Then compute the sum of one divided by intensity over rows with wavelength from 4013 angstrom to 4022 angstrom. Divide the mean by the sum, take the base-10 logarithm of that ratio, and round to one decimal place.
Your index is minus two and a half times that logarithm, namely 1.6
